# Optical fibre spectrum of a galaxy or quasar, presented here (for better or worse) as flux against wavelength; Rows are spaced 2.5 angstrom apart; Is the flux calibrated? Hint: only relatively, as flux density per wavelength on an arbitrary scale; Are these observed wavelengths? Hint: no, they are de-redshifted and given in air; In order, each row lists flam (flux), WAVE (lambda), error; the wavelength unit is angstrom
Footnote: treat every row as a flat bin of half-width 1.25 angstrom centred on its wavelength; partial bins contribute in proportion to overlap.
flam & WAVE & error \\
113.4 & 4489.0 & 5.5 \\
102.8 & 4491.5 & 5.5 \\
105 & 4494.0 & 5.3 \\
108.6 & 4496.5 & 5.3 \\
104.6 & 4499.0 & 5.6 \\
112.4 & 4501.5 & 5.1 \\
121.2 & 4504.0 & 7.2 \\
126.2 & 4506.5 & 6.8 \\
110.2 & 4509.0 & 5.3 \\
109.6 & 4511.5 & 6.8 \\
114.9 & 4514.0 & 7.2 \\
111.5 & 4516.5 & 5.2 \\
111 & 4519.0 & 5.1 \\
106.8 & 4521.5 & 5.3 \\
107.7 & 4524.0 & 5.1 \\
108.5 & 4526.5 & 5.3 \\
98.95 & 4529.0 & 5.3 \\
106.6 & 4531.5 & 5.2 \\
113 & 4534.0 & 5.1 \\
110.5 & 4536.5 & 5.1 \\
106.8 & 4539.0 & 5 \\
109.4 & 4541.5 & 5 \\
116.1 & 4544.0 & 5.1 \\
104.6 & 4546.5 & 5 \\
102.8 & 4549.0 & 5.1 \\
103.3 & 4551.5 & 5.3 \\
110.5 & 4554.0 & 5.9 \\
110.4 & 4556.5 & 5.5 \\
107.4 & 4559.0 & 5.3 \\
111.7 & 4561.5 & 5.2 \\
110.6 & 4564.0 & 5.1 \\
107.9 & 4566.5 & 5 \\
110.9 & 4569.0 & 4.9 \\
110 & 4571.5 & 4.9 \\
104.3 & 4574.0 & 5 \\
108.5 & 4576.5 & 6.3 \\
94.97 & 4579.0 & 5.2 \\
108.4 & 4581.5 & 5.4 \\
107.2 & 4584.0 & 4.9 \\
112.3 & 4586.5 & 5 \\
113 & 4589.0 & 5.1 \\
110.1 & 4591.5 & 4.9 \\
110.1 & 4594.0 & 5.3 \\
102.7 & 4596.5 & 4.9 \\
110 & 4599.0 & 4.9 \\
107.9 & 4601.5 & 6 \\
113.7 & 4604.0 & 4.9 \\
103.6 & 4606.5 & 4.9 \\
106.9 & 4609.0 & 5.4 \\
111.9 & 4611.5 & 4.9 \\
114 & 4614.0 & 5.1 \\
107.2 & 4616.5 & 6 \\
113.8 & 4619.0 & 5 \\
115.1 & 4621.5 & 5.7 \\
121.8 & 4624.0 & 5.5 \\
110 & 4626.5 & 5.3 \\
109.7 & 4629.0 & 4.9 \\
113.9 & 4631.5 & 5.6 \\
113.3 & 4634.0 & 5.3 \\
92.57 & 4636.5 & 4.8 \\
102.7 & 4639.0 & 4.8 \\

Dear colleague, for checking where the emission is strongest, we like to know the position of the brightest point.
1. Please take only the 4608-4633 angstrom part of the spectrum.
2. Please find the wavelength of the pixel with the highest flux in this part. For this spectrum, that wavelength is 4624.0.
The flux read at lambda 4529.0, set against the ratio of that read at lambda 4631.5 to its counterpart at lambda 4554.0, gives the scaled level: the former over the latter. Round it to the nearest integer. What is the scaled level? 96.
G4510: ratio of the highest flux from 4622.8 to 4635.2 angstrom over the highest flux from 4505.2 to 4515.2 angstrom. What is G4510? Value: 0.97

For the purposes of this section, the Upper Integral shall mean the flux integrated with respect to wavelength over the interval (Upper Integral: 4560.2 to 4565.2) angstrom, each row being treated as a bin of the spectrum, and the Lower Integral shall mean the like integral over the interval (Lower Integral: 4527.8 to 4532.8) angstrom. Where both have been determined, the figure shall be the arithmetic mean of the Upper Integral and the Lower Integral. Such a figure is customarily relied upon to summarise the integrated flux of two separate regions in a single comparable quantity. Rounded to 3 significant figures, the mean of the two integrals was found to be 535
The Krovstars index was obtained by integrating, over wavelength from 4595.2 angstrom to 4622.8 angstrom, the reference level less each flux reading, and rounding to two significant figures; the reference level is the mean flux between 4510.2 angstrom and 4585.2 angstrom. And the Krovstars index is -43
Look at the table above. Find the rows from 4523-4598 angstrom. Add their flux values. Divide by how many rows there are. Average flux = 108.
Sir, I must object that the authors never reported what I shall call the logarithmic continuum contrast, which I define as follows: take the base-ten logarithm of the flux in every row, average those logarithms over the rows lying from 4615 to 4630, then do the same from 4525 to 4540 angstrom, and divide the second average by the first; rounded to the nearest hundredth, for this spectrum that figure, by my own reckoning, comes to 0.99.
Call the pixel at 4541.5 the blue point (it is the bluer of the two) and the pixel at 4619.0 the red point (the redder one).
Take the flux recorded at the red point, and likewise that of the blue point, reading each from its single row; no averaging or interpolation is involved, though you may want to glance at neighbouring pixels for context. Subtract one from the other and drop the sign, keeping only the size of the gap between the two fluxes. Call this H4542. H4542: 4.4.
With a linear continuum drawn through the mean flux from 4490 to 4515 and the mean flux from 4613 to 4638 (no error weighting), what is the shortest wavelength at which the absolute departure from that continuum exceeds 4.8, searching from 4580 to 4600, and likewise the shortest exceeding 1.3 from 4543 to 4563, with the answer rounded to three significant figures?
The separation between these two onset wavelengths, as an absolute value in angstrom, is 52.5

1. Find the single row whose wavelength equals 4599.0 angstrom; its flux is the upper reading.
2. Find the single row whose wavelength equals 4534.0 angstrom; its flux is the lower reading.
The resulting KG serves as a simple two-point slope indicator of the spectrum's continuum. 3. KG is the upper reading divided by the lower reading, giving 0.97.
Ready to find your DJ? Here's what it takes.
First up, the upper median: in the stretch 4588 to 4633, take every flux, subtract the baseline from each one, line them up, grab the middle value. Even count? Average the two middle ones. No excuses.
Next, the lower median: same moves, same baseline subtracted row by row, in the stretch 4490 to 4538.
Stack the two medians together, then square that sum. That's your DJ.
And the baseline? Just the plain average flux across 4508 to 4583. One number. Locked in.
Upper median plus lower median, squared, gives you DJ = 10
